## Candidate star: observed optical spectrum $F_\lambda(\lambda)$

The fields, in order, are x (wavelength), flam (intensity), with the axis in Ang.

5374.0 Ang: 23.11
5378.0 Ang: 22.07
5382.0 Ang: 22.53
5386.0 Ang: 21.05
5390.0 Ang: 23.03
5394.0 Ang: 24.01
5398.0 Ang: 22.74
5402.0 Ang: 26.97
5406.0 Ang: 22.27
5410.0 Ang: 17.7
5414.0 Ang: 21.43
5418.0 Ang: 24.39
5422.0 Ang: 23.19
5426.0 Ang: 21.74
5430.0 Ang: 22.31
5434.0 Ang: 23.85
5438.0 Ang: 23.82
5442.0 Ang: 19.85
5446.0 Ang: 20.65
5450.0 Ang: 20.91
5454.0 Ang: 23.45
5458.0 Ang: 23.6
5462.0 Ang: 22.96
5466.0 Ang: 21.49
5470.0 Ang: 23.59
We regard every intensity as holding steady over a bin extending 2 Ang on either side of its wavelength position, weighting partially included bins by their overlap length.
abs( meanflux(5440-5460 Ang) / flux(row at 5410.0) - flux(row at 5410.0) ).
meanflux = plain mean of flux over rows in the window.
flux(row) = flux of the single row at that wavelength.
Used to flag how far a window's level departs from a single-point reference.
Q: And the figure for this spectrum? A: 16.5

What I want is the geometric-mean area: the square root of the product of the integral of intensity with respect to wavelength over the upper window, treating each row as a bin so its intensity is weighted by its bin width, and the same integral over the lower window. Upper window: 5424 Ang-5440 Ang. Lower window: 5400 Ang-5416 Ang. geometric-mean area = 360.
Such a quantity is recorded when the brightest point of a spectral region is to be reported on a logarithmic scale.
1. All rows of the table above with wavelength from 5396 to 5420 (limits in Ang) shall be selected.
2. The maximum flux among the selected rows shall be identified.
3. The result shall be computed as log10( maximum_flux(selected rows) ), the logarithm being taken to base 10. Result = 1.43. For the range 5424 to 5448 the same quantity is 1.38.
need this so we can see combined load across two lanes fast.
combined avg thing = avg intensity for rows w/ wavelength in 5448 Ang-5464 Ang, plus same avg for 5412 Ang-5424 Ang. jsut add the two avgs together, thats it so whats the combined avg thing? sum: 45.7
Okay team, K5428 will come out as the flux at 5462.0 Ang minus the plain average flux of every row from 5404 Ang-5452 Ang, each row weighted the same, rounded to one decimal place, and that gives 1.1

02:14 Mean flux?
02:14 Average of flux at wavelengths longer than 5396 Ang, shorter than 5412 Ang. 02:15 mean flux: 22.4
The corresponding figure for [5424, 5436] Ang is 22.6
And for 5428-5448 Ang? 22.1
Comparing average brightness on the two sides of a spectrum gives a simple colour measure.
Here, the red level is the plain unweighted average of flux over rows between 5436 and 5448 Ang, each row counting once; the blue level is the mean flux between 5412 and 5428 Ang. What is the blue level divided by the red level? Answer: 1.06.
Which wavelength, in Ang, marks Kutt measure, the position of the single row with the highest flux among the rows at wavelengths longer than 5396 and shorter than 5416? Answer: 5402.0 Ang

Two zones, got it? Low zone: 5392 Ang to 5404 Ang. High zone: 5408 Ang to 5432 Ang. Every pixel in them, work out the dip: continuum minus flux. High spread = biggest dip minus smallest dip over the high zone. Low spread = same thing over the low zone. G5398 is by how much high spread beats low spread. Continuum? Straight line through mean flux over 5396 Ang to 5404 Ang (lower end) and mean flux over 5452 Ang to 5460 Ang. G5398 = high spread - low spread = 3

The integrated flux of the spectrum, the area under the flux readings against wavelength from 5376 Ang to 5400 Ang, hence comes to 542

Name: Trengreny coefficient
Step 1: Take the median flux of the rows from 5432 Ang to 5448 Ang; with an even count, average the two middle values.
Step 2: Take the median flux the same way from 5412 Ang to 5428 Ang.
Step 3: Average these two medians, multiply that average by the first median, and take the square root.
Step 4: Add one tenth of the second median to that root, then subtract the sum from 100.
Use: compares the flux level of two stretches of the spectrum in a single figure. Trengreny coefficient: 75.5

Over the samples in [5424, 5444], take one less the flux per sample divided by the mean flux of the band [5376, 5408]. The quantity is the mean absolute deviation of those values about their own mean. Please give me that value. 0.053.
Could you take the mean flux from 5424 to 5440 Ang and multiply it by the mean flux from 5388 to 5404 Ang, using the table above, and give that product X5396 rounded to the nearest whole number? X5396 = 555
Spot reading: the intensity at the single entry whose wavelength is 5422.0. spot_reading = 23.19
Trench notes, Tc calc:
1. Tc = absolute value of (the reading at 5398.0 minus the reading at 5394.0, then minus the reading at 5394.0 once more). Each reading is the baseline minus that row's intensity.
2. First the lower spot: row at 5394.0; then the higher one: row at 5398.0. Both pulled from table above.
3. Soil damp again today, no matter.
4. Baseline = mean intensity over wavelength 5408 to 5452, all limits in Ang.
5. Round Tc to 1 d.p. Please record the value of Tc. 3.5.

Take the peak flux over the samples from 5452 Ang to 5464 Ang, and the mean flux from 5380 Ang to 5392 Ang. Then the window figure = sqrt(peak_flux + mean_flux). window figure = 6.77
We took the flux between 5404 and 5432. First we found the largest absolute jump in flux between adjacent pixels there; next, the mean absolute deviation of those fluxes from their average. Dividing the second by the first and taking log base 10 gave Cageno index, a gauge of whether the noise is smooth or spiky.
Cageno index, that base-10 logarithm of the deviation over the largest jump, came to -0.53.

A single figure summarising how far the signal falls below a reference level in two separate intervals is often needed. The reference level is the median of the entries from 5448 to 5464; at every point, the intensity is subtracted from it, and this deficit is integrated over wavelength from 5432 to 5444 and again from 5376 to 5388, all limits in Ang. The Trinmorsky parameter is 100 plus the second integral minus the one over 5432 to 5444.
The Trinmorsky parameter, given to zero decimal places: 107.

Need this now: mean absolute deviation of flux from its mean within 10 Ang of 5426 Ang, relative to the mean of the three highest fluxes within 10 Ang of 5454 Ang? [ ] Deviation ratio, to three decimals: 0.037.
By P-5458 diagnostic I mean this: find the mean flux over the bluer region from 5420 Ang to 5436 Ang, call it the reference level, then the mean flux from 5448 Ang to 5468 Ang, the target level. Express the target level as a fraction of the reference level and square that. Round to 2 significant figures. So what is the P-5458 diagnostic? 0.97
